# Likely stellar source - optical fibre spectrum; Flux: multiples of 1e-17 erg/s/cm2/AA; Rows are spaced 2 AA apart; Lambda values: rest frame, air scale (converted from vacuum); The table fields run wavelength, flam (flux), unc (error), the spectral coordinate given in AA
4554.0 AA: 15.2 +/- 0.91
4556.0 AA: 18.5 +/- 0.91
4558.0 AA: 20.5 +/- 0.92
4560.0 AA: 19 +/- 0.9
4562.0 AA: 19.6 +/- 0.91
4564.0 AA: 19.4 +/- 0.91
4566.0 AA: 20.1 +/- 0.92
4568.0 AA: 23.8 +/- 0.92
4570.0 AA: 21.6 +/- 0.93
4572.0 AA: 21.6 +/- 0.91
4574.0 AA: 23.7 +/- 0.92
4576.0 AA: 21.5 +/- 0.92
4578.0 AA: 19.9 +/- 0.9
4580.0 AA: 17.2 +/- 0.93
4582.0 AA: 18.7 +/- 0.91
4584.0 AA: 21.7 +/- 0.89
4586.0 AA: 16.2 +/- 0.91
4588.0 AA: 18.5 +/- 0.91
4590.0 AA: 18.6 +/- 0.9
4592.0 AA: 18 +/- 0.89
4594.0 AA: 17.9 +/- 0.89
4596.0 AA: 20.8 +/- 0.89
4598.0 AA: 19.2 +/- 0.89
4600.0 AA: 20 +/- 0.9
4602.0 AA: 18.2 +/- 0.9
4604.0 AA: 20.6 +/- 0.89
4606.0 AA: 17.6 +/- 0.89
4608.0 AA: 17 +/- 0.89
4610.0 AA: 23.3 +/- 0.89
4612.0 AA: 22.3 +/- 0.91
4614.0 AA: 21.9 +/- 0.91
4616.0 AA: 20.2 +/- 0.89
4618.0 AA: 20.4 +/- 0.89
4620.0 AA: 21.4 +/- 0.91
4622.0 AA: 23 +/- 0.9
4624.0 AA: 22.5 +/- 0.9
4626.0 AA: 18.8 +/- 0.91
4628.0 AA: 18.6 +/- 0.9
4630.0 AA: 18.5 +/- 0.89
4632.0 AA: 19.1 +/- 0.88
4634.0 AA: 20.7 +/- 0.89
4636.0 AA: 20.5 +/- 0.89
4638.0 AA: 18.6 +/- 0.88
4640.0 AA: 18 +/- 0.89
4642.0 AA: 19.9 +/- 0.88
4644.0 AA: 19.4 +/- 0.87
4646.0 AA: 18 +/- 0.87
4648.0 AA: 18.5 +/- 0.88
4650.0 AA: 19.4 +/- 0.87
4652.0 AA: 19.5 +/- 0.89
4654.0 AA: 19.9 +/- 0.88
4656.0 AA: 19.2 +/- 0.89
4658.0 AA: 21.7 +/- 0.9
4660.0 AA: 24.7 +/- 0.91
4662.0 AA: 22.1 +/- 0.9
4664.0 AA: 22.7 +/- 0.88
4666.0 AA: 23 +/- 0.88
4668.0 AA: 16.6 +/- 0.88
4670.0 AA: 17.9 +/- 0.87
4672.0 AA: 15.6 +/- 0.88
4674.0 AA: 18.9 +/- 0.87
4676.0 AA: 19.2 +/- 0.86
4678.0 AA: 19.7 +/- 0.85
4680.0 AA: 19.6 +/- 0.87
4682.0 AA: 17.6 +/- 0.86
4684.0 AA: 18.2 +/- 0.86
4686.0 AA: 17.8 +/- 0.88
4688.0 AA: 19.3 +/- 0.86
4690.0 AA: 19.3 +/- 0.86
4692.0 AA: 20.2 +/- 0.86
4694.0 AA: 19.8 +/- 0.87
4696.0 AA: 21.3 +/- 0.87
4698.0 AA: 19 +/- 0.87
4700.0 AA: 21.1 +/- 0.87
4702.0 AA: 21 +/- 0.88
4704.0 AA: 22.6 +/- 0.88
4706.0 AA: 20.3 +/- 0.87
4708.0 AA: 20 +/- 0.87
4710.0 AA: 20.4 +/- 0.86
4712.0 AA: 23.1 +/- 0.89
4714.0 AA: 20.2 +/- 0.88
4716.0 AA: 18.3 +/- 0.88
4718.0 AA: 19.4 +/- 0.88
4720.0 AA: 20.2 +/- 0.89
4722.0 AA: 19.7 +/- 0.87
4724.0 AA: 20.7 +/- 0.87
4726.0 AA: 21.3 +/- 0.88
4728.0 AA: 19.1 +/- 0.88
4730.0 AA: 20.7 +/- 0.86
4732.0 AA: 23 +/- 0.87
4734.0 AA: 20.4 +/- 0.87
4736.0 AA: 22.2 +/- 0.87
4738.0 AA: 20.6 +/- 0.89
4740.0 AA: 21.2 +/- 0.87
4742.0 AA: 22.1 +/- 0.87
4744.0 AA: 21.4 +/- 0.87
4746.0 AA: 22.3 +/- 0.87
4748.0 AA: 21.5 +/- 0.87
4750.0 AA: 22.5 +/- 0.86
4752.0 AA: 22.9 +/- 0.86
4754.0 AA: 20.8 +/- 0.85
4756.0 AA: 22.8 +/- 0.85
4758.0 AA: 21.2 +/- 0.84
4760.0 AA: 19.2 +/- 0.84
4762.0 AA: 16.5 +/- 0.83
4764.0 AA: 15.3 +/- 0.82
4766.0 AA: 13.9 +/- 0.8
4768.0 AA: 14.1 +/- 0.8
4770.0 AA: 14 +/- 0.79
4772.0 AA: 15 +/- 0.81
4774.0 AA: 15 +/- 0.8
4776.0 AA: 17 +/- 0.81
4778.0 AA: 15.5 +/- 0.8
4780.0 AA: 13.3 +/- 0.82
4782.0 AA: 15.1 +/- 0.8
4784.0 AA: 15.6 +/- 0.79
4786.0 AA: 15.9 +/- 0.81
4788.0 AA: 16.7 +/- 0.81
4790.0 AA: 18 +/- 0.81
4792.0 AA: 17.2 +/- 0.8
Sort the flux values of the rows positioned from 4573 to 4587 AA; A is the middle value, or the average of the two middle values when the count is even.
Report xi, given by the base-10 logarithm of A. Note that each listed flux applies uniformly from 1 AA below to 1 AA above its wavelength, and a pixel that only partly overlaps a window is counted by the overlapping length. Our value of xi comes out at 1.30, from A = 19.9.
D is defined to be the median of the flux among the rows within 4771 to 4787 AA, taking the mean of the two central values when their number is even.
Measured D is 15.3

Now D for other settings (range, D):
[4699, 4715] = 20.7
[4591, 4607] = 18.7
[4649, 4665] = 20.8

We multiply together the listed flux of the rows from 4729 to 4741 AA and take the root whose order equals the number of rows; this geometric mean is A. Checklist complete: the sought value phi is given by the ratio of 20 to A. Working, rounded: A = 21.3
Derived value 0.94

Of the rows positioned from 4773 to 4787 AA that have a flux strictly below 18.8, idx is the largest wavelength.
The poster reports 4786.0 AA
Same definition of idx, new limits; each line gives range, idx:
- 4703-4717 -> 4716.0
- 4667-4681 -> 4672.0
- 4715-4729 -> 4716.0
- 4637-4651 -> 4648.0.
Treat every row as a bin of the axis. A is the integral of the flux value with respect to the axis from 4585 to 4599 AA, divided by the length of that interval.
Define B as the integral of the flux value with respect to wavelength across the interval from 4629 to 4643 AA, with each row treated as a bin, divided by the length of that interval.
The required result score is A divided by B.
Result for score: 0.95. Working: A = 18.5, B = 19.3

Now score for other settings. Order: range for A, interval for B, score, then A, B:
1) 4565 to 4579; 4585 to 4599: 1.18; 21.7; 18.5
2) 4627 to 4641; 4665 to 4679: 1.02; 19.1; 18.7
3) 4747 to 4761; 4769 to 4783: 1.44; 21.6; 15.0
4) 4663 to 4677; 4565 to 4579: 0.88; 19.1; 21.7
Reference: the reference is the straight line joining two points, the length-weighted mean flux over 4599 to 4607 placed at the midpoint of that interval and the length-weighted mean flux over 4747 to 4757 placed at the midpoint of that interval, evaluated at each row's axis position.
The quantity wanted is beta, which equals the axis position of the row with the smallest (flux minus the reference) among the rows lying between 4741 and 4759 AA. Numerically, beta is 4754.0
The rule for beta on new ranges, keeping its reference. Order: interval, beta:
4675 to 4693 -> 4682.0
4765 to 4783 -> 4780.0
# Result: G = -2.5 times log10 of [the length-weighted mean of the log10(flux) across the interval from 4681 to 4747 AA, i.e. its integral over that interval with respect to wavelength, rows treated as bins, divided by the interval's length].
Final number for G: -0.292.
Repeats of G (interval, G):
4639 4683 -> -0.276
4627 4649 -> -0.268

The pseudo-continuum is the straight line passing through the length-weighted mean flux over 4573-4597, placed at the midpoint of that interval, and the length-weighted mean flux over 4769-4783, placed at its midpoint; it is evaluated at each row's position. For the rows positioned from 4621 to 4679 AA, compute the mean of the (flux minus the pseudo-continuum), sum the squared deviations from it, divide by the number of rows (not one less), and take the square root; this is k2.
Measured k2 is 2.0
